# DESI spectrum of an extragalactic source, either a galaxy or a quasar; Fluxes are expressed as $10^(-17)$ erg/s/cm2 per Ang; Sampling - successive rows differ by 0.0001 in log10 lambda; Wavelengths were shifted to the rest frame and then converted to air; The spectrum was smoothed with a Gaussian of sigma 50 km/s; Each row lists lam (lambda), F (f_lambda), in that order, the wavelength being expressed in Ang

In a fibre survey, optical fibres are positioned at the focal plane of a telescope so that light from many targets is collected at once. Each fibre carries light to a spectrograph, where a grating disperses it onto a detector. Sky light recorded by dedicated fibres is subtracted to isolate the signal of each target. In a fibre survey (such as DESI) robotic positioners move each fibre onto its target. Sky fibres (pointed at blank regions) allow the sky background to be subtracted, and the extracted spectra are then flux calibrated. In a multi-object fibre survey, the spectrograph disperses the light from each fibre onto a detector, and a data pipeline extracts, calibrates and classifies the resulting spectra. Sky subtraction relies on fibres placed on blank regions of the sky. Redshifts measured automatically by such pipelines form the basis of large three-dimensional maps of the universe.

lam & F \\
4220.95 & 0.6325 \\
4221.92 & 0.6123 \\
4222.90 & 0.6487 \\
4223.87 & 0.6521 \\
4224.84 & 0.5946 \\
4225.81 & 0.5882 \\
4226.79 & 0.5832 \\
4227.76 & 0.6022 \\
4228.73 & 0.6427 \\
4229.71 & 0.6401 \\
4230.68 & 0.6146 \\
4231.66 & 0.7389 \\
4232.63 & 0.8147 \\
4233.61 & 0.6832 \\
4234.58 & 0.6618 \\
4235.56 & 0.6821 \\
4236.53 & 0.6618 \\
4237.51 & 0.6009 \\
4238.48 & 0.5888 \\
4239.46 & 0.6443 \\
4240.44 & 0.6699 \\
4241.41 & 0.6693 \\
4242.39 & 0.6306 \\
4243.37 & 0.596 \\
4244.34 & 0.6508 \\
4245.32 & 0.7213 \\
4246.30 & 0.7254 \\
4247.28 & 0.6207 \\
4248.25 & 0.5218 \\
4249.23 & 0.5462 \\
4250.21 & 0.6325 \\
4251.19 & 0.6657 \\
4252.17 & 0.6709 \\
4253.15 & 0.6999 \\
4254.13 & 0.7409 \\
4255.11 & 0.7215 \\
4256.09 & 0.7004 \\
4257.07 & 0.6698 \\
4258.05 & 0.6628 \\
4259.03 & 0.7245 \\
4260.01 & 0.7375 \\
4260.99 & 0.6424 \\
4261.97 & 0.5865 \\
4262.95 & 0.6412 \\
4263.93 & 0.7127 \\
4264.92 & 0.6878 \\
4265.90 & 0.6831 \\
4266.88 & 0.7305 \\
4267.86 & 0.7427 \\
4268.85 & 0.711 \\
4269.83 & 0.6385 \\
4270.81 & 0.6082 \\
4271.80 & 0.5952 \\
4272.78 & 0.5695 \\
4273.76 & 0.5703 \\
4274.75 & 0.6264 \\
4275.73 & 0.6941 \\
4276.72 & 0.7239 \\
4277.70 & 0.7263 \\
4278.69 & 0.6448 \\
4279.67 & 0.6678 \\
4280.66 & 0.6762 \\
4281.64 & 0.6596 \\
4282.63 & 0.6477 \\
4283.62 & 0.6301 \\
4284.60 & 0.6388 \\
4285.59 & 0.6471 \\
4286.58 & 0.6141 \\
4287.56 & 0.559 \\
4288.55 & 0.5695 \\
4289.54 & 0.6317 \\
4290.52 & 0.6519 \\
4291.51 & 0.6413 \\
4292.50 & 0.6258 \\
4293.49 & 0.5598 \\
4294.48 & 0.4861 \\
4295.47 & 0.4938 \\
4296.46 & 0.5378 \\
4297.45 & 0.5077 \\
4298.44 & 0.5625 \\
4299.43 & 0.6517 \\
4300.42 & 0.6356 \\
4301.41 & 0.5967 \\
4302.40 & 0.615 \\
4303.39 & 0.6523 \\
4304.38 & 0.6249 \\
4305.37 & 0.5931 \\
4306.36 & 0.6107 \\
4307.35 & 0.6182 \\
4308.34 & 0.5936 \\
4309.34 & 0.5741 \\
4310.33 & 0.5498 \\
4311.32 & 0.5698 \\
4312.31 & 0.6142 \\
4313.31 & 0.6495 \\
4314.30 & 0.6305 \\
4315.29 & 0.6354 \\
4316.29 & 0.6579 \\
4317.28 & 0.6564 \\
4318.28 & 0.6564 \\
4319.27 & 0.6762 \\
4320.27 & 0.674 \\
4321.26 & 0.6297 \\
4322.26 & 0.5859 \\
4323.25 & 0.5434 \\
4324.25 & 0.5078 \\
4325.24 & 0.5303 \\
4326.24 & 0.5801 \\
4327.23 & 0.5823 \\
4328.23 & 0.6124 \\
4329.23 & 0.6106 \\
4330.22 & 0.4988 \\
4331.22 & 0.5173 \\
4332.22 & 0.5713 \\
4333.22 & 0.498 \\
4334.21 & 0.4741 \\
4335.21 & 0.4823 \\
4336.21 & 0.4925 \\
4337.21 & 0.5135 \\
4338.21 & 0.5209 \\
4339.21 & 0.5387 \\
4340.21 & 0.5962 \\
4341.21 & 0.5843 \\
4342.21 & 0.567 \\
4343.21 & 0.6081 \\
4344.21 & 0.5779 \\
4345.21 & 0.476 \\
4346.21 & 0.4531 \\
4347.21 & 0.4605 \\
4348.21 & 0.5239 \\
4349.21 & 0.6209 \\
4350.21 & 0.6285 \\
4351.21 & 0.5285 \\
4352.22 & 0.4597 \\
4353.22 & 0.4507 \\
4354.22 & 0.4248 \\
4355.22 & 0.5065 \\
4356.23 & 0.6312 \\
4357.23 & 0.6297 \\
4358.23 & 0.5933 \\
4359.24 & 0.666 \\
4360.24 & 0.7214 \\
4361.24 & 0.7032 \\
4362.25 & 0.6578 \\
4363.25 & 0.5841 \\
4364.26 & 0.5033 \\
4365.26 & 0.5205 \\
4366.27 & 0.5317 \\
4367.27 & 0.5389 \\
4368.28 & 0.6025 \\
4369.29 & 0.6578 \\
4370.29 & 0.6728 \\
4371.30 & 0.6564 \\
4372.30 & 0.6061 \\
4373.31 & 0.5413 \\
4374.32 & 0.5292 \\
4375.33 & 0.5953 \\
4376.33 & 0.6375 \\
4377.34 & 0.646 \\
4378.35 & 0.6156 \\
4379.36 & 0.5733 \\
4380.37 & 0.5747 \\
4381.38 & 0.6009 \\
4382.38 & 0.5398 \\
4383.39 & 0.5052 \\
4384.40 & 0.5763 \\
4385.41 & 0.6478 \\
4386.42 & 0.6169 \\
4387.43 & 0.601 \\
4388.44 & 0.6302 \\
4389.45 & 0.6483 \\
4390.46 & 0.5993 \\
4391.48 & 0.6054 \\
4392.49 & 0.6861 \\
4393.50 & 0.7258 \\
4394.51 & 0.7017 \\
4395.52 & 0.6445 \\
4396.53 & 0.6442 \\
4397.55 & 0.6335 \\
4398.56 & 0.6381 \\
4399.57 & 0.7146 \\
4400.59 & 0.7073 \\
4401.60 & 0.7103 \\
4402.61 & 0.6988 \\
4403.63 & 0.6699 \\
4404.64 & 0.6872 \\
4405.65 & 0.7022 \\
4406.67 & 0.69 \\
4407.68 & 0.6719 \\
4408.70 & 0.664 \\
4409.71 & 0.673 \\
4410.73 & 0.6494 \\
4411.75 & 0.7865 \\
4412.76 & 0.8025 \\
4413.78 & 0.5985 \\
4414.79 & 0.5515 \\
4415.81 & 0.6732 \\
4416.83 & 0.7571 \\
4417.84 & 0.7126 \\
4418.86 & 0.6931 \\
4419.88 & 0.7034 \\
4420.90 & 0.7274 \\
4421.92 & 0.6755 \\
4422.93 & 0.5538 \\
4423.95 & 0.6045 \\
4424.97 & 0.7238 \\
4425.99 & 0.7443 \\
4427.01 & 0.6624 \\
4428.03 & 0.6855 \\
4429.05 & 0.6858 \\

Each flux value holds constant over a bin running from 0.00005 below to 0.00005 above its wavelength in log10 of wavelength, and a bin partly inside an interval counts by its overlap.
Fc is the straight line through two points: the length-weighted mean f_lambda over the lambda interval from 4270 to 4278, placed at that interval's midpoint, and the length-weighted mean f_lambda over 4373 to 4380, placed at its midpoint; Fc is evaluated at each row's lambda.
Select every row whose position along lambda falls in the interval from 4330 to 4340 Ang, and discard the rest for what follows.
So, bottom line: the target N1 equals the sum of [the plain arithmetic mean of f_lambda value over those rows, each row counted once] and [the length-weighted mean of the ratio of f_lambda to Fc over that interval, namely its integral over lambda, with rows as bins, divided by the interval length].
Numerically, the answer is 1.35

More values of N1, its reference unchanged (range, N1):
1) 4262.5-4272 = 1.73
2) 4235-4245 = 1.62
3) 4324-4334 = 1.45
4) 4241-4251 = 1.60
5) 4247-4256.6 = 1.66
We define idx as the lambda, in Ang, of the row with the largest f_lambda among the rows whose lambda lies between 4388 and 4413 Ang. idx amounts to 4412.76 Ang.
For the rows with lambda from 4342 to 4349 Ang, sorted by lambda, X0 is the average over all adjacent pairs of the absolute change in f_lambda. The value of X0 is 0.04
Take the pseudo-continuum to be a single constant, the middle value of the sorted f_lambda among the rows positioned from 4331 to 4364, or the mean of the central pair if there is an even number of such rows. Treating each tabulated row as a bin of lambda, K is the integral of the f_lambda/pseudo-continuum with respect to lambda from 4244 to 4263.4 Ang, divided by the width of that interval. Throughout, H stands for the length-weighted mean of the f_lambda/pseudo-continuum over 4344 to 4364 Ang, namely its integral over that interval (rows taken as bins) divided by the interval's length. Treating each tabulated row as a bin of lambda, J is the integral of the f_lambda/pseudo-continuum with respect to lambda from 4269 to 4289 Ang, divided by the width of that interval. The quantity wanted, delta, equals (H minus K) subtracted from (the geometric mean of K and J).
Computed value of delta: 1.39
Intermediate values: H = 1.047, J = 1.18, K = 1.23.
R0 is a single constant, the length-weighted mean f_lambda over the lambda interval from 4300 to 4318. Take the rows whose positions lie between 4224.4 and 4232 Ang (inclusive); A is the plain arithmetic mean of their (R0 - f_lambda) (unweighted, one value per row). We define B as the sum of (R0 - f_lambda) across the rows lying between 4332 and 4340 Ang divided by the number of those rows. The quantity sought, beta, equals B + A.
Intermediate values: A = -0.010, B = 0.10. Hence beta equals 0.09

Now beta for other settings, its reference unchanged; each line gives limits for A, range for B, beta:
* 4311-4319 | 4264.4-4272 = -0.08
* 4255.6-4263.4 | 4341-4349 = 0.03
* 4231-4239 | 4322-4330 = -0.02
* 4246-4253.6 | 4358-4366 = -0.02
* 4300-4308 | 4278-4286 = -0.04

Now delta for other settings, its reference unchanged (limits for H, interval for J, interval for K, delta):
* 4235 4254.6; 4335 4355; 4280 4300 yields 0.96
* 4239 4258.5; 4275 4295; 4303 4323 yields 1.10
